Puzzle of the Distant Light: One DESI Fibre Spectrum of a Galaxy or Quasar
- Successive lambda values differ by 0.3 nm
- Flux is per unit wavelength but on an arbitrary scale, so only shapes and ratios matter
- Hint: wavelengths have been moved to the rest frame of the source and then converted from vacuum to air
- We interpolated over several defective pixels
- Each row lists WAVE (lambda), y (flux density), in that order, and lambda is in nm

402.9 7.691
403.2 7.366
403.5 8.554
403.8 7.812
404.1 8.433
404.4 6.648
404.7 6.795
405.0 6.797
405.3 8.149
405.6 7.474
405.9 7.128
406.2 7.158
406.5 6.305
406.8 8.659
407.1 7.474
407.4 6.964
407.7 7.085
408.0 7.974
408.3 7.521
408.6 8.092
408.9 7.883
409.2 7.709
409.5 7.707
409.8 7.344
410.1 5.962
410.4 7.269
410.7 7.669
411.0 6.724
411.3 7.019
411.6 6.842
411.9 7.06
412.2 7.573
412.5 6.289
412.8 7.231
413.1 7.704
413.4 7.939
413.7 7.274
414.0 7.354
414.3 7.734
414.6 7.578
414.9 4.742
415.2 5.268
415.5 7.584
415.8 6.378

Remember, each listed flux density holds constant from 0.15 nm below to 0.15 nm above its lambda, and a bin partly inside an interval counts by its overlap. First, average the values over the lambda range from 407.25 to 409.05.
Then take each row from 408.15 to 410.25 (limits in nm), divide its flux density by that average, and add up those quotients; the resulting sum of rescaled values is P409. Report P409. 6.9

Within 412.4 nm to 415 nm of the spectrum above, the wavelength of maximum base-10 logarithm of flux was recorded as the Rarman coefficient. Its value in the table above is 413.4 nm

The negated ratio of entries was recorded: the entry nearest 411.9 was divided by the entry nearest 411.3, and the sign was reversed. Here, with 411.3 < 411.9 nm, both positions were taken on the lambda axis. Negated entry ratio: -1.01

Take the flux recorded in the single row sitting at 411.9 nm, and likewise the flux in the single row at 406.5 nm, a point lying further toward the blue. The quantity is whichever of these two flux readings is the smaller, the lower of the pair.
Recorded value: 6.3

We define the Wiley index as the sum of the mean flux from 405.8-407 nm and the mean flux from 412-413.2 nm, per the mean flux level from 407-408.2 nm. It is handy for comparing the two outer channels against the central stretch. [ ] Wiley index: 1.97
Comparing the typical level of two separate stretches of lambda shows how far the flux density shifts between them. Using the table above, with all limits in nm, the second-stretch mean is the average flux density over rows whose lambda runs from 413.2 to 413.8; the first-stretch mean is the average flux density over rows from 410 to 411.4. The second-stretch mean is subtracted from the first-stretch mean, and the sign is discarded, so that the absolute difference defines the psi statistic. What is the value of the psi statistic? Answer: 0.68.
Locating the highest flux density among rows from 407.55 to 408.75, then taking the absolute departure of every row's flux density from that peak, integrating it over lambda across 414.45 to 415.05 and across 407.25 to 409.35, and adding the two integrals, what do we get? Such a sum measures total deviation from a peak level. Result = 2.2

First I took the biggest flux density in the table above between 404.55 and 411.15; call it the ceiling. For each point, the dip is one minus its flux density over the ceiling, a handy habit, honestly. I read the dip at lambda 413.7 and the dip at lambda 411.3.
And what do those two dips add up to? 0.35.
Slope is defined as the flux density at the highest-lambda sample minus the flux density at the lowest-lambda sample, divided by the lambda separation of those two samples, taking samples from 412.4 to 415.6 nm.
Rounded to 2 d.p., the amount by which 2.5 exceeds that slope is 2.07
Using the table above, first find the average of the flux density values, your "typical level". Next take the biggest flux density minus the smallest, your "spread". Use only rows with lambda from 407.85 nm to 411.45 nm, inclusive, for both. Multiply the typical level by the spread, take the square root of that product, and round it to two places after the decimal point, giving 3.97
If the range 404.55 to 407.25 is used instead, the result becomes 4.15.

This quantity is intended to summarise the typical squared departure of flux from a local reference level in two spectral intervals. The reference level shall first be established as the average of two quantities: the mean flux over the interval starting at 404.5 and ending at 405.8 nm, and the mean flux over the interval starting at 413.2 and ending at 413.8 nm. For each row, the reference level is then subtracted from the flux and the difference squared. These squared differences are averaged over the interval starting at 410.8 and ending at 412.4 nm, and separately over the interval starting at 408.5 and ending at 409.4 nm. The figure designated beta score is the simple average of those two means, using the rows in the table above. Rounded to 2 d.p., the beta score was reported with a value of 0.24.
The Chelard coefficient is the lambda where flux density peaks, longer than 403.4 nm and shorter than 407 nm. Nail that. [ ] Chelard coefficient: 406.8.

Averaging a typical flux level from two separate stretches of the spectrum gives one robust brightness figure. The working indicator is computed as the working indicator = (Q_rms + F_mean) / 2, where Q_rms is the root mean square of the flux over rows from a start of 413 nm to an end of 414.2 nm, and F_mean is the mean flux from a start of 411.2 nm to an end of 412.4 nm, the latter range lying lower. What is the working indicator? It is 7.3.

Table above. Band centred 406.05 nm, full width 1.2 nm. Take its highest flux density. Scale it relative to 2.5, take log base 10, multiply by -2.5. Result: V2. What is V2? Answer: -1.19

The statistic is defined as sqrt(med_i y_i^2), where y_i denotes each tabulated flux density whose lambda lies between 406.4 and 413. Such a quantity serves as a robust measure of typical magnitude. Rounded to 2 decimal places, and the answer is 7.31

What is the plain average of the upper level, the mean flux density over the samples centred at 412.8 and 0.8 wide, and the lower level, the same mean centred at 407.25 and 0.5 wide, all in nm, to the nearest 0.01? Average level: 7.15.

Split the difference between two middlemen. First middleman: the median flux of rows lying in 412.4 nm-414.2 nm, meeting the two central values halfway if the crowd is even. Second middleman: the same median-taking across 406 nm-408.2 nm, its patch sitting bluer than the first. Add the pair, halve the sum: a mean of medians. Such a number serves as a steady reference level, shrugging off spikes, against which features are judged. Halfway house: 7.24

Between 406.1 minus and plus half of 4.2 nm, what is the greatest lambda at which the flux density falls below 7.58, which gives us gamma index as 407.7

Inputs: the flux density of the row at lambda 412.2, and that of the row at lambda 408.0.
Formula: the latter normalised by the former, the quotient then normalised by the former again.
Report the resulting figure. 0.139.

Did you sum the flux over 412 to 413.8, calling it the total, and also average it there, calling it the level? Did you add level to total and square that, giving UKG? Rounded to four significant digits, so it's 2636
